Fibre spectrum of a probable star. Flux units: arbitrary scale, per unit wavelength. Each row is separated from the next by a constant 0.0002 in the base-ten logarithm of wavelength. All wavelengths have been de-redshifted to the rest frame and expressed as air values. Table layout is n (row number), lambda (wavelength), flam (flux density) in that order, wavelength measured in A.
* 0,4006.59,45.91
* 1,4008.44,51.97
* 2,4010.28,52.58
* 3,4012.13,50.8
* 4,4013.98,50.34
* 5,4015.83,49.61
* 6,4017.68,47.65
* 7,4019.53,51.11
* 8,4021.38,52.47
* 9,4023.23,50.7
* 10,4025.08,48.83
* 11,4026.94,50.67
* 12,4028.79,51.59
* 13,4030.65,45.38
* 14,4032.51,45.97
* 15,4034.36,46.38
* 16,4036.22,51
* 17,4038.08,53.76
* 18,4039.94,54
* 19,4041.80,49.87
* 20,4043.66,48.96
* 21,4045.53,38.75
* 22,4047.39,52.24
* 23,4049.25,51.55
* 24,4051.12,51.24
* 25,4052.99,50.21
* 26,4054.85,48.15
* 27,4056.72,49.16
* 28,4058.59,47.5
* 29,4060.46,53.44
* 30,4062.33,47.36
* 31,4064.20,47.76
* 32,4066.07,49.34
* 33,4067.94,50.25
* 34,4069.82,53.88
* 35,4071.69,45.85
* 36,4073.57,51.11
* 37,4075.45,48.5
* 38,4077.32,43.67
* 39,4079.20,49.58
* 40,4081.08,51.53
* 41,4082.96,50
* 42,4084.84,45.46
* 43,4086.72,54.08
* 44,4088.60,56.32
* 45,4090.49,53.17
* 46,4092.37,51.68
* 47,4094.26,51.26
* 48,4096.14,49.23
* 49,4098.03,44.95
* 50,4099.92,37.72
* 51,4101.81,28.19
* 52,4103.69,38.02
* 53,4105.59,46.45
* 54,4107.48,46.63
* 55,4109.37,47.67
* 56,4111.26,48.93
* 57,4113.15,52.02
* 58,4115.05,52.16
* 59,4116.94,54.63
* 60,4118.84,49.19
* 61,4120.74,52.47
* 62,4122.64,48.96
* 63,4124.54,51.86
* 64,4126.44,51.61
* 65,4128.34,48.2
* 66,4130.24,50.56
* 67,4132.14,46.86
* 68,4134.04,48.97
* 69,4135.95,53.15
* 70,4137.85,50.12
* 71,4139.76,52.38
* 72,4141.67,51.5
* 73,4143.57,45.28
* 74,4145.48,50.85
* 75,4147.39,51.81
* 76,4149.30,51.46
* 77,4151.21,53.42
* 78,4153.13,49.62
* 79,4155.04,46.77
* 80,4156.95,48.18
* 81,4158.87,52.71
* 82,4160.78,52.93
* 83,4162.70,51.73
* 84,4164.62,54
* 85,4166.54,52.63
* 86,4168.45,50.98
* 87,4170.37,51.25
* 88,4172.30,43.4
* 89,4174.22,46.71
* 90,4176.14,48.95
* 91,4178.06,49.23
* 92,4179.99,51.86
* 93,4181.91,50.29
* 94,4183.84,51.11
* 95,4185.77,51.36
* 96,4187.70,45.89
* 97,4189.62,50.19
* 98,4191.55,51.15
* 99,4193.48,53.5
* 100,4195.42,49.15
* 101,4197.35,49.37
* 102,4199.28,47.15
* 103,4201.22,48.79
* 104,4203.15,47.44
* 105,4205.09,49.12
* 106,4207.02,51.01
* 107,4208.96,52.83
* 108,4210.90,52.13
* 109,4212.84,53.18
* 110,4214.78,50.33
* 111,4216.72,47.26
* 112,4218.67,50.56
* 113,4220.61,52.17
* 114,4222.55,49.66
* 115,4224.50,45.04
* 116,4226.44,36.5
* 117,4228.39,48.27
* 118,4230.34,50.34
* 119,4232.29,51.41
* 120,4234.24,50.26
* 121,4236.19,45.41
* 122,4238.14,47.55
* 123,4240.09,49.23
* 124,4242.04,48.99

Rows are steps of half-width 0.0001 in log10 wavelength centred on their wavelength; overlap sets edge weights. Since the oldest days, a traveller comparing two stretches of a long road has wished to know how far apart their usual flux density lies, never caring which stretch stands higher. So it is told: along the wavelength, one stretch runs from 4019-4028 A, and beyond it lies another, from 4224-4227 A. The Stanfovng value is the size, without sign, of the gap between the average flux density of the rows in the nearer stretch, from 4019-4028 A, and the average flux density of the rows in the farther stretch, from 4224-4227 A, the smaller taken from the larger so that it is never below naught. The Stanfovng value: 10.0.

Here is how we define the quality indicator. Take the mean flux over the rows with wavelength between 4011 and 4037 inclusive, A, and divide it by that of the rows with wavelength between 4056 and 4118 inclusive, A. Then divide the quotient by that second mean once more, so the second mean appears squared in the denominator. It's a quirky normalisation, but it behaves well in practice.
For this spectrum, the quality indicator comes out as 0.0211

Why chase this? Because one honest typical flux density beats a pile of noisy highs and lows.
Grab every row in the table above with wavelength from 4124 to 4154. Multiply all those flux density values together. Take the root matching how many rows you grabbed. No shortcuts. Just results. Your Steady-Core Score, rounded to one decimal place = 50.4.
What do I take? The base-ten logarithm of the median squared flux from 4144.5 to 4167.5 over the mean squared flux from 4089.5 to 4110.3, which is 0.111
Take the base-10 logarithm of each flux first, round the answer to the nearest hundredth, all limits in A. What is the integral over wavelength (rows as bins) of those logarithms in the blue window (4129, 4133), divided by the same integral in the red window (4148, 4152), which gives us 0.98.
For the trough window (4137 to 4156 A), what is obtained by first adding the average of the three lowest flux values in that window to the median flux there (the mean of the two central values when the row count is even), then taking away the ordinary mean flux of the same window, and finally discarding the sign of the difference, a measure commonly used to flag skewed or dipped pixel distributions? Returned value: 48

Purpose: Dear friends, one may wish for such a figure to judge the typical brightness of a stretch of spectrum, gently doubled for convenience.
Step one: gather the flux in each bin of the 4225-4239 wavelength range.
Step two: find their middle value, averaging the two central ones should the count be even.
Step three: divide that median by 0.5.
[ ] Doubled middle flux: 97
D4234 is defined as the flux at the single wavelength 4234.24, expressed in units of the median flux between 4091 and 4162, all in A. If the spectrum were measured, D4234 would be 1.00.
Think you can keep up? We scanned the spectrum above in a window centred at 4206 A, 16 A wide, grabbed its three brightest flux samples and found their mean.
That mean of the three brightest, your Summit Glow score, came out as 52.7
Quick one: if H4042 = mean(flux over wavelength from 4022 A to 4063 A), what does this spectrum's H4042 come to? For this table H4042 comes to 49.4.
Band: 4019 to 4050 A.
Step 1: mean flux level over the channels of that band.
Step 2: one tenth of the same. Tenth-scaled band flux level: 4.96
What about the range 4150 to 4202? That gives 5.01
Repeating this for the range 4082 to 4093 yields 5.18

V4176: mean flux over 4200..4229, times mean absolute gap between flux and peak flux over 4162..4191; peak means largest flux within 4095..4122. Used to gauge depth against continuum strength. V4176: 228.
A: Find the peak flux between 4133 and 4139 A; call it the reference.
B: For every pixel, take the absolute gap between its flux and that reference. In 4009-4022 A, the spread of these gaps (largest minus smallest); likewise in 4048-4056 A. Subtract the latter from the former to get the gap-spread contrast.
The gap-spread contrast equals 1.5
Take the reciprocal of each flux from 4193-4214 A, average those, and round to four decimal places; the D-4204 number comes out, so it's 0.0199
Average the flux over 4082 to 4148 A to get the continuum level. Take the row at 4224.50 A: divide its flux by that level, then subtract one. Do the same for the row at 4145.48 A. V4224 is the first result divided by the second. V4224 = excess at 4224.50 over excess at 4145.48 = -2.0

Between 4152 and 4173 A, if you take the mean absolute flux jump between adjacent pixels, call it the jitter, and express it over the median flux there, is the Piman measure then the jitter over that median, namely 0.046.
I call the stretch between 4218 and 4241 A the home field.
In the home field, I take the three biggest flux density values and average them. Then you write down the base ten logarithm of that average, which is 1.71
